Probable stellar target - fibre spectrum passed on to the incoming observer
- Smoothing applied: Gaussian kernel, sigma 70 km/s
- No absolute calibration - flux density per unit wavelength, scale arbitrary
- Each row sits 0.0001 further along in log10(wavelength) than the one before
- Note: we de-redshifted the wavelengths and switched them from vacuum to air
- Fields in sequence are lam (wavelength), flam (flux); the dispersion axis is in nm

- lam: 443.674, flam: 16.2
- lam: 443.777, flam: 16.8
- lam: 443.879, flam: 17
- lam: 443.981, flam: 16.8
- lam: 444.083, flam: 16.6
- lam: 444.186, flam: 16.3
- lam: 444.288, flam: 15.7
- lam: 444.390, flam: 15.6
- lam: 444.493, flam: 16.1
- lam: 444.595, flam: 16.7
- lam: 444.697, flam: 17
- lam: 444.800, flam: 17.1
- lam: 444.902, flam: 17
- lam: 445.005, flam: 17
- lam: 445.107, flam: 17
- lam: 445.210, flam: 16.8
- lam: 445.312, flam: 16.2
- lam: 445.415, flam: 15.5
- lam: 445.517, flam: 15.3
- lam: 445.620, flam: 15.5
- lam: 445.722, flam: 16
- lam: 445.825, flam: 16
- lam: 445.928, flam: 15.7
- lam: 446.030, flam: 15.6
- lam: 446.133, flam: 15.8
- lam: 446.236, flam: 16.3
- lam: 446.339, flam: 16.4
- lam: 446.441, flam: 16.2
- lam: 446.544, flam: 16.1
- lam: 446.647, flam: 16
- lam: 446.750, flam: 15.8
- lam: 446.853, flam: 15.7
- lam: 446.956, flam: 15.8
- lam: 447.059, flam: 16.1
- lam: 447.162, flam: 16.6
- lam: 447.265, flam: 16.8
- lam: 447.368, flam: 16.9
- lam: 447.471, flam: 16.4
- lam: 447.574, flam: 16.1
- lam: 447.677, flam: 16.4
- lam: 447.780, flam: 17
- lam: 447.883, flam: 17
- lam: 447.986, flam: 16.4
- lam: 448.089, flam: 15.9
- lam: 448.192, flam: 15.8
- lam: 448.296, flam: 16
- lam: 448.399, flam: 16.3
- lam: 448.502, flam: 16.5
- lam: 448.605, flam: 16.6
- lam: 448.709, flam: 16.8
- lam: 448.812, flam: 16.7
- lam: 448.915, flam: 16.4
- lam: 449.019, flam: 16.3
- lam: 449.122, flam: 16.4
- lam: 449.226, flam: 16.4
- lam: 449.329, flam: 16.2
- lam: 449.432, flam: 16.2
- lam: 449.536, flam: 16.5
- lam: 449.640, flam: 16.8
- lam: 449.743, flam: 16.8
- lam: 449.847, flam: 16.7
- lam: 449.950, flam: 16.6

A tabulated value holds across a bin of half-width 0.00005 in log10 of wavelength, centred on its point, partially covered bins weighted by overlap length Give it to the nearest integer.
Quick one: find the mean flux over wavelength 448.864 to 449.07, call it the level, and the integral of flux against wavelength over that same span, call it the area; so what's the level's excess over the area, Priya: 13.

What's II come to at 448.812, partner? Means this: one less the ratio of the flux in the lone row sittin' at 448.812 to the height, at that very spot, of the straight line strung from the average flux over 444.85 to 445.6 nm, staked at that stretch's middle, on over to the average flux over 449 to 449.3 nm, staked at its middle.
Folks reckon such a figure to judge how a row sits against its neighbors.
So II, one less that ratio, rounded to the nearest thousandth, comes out -0.020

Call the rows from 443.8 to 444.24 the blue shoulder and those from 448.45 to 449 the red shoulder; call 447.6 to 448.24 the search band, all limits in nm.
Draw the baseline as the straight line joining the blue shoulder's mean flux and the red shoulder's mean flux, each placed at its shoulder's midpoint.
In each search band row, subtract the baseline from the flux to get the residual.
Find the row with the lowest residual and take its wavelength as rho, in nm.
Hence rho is 448.192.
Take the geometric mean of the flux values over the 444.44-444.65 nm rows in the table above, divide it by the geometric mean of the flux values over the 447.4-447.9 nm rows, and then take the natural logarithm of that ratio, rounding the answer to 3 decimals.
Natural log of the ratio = -0.011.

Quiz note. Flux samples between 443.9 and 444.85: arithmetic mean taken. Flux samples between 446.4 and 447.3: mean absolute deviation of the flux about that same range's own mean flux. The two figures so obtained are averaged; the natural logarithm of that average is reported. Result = 2.12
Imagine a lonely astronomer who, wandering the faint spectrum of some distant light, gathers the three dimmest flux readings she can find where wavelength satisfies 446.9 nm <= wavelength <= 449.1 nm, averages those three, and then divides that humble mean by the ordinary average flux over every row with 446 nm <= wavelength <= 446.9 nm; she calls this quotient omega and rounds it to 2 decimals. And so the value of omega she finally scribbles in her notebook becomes 0.99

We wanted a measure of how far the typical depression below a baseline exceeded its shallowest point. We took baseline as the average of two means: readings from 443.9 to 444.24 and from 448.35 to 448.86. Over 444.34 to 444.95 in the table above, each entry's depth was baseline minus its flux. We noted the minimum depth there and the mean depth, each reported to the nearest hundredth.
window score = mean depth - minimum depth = 0.52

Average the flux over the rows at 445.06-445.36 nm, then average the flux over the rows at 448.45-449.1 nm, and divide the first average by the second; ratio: 1.01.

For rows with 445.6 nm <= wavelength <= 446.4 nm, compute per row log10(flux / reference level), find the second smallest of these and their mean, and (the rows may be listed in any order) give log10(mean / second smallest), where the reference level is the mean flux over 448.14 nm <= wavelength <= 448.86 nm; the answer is -0.2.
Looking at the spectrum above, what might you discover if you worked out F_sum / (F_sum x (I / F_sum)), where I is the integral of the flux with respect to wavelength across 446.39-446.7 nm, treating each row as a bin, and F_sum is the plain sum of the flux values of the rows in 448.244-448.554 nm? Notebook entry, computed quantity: 9.8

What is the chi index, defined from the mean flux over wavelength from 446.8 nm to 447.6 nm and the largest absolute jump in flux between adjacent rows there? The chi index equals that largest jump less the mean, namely -15.8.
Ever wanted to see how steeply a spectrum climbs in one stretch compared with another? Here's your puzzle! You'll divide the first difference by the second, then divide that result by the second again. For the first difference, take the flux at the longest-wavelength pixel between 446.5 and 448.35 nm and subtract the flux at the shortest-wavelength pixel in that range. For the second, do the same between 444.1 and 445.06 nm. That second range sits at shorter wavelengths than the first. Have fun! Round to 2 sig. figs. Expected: -0.20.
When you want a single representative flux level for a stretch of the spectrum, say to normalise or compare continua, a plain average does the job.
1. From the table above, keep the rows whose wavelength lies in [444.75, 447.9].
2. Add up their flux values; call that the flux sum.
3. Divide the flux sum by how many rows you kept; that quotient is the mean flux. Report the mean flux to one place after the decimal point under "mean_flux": 16.3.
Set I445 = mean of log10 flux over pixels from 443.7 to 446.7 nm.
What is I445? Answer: 1.211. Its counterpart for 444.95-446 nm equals 1.207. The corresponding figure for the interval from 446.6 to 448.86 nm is 1.213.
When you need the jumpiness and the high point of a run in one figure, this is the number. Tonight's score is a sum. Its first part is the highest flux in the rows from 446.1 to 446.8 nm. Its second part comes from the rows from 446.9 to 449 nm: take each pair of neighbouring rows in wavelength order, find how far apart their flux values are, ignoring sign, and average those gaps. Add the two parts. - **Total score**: 16.7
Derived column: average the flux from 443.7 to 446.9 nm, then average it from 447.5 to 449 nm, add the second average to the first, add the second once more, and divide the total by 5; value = 9.82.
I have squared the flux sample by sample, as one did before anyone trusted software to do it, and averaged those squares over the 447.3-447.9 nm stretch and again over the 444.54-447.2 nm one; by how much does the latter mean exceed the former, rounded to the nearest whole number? -14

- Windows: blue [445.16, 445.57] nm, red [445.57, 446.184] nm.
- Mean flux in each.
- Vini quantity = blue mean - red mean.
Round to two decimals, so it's 0.18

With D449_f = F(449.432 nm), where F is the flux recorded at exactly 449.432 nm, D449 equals 16.2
